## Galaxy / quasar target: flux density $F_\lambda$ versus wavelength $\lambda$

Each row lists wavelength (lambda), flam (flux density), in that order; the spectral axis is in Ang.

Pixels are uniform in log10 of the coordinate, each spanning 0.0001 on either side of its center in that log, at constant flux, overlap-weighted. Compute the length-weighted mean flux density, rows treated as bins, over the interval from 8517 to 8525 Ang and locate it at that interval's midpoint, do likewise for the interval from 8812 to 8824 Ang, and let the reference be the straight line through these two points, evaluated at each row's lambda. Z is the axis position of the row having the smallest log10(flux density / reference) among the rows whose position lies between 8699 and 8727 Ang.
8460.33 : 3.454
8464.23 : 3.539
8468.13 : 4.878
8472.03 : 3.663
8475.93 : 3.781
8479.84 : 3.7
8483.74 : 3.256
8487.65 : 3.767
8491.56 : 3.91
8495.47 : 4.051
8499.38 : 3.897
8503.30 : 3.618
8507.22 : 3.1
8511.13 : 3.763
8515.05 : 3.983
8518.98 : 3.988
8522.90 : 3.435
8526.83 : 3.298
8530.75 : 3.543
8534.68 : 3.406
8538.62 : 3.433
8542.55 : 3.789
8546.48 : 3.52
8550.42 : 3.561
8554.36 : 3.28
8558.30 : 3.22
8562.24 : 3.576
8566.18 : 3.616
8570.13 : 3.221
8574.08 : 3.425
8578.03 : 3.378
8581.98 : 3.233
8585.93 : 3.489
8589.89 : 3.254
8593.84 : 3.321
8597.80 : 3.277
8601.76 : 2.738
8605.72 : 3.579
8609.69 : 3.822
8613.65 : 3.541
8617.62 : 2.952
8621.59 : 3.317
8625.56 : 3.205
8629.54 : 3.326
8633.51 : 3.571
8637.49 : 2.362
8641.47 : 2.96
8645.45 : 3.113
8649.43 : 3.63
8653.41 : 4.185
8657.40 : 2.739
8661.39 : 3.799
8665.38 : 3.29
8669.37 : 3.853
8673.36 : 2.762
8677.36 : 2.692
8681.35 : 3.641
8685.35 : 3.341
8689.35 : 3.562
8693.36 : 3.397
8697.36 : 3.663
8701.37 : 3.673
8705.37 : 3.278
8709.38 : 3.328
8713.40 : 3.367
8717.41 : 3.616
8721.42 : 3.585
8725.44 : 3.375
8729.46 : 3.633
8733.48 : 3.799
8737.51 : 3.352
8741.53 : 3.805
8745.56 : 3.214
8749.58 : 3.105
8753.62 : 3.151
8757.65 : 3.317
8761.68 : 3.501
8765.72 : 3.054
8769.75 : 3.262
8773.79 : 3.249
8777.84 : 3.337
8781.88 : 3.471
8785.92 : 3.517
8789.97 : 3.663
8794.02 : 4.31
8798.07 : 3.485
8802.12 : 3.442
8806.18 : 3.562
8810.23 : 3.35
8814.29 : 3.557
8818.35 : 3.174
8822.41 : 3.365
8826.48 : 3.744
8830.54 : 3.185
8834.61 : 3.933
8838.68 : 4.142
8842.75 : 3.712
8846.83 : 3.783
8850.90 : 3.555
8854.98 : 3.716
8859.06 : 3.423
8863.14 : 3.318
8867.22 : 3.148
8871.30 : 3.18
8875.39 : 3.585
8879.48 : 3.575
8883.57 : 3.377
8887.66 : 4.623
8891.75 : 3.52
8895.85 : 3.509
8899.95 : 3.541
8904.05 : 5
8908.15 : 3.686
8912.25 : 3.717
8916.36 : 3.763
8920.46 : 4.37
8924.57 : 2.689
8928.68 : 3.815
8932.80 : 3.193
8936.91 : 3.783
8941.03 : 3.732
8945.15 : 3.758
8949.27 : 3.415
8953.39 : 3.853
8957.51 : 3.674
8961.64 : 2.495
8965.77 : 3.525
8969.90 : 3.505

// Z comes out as 8705.37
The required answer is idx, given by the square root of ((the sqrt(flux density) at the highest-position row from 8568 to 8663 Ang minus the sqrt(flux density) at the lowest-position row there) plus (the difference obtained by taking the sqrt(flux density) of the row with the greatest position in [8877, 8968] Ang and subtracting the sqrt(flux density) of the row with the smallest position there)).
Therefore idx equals 0.38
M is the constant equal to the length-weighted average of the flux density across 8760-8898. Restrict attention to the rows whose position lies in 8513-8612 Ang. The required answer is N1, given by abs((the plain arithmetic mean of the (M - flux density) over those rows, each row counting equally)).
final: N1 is 0.08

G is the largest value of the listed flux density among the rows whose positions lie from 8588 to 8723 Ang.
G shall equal 4.185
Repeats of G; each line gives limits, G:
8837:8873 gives 4.142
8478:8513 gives 4.051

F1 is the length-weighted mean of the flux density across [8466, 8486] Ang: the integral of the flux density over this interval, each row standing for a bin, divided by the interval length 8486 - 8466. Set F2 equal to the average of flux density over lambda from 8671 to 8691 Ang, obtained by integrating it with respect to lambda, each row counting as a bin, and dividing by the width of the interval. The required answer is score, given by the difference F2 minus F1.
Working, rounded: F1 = 3.9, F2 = 3.21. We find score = -0.64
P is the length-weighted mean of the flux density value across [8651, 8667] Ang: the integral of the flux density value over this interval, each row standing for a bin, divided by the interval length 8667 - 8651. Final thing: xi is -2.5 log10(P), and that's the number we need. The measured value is -1.36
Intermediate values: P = 3.51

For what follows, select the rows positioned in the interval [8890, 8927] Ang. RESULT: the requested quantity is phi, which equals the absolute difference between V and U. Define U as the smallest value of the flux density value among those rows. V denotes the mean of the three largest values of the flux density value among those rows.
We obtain 1.69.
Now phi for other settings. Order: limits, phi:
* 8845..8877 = 0.55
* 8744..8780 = 0.33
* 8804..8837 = 0.57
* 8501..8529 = 0.81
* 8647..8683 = 1.25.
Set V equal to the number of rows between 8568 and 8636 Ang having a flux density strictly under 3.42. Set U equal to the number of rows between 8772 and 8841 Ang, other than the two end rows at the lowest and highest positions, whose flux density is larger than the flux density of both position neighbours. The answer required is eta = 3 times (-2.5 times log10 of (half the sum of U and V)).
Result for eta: -6.56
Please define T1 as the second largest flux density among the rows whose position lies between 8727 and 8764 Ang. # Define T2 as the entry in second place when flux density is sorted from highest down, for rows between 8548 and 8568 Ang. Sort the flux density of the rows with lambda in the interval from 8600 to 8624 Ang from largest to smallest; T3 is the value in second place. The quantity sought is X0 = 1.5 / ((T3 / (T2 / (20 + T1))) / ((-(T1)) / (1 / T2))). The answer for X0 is -0.86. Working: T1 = 3.799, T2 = 3.576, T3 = 3.579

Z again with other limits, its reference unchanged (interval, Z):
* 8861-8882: 8867.22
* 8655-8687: 8677.36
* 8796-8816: 8810.23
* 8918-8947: 8924.57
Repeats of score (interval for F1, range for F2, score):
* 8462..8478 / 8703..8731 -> -0.50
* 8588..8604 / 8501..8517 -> 0.47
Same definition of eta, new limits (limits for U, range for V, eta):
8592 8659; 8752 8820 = -5.84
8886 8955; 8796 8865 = -5.24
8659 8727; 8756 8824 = -6.10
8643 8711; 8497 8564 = -5.55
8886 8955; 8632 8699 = -6.34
